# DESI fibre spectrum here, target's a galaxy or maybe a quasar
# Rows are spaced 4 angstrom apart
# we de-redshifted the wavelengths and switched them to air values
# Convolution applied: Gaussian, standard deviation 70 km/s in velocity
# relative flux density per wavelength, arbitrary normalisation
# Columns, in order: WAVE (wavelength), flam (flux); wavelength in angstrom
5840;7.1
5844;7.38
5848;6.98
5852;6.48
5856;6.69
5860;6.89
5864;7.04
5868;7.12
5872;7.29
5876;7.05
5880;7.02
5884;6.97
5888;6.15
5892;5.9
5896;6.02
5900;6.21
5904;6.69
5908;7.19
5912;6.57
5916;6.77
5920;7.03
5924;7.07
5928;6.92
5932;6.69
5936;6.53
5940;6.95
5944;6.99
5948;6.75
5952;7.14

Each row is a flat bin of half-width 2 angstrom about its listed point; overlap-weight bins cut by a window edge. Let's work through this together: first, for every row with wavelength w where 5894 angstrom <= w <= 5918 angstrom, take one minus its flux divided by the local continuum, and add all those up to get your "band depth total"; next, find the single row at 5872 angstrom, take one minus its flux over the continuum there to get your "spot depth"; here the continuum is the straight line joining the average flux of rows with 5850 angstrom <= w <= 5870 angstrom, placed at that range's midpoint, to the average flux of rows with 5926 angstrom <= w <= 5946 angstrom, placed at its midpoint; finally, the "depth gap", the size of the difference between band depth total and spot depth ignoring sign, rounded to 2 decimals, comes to 0.29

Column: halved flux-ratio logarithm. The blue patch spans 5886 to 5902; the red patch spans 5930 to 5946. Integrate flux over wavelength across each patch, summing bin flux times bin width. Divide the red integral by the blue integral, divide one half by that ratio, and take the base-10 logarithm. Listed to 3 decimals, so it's -0.350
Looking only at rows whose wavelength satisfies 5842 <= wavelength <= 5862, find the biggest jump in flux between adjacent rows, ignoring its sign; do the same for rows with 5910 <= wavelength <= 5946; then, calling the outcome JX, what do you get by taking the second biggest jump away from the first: 0.08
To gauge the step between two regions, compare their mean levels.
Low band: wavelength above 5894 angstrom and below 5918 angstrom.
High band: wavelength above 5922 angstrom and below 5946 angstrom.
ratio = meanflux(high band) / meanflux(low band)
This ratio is 1.04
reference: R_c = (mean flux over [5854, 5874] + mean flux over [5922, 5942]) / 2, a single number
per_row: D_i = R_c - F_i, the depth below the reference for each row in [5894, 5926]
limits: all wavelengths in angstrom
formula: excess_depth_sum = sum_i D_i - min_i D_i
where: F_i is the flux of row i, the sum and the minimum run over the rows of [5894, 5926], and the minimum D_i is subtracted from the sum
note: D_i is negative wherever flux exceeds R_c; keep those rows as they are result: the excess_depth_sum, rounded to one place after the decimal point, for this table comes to 2.1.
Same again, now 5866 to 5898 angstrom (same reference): 2.2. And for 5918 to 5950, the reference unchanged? 0.6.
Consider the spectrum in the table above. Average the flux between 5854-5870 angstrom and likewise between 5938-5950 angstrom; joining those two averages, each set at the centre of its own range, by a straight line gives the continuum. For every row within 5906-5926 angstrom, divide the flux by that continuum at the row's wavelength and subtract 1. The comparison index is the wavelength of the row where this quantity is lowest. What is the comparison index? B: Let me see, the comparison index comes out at 5912 angstrom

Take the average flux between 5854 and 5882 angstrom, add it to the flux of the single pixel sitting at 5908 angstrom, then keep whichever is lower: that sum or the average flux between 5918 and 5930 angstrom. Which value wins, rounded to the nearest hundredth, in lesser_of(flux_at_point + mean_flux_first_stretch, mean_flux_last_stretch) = 7.01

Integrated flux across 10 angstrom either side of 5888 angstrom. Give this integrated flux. 128.2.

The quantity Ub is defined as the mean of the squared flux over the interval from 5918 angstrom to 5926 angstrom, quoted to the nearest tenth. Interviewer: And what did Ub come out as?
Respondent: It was 49.7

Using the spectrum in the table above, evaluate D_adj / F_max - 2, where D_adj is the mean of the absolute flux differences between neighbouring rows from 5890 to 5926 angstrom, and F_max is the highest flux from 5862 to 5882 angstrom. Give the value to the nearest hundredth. -1.96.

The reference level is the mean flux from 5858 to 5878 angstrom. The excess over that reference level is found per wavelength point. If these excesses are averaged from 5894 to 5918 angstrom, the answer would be -0.50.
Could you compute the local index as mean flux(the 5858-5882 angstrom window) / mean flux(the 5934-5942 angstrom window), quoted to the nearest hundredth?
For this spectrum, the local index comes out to 1.05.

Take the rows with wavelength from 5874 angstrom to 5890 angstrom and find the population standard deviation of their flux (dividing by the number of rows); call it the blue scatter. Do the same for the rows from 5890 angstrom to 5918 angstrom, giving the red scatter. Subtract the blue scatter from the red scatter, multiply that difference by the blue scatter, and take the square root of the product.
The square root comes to 0.14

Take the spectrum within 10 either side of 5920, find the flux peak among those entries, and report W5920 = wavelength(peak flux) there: 5924 angstrom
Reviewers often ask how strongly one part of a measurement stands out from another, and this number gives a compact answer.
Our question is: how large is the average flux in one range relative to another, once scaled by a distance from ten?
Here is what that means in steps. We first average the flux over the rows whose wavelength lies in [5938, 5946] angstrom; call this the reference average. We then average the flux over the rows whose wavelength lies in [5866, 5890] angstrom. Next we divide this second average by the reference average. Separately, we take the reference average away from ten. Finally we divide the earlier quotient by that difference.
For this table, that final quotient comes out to 0.328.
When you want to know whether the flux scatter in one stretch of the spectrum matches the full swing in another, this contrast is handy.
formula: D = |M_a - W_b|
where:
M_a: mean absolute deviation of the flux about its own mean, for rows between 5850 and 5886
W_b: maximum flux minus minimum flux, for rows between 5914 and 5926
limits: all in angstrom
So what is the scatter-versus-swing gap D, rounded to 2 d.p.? 0.12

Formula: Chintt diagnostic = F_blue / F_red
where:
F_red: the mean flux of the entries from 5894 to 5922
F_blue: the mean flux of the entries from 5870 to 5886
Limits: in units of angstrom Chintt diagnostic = 1.07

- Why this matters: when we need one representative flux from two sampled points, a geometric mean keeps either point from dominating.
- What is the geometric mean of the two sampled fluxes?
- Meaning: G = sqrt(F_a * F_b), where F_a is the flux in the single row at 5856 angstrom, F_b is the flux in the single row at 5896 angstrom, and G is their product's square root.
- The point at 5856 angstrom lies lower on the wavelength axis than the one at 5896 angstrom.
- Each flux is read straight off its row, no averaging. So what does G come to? 6.3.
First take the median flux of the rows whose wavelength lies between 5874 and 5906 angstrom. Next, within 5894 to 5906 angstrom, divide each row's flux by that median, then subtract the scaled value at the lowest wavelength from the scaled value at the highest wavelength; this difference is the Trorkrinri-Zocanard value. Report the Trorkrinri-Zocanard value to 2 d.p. 0.10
